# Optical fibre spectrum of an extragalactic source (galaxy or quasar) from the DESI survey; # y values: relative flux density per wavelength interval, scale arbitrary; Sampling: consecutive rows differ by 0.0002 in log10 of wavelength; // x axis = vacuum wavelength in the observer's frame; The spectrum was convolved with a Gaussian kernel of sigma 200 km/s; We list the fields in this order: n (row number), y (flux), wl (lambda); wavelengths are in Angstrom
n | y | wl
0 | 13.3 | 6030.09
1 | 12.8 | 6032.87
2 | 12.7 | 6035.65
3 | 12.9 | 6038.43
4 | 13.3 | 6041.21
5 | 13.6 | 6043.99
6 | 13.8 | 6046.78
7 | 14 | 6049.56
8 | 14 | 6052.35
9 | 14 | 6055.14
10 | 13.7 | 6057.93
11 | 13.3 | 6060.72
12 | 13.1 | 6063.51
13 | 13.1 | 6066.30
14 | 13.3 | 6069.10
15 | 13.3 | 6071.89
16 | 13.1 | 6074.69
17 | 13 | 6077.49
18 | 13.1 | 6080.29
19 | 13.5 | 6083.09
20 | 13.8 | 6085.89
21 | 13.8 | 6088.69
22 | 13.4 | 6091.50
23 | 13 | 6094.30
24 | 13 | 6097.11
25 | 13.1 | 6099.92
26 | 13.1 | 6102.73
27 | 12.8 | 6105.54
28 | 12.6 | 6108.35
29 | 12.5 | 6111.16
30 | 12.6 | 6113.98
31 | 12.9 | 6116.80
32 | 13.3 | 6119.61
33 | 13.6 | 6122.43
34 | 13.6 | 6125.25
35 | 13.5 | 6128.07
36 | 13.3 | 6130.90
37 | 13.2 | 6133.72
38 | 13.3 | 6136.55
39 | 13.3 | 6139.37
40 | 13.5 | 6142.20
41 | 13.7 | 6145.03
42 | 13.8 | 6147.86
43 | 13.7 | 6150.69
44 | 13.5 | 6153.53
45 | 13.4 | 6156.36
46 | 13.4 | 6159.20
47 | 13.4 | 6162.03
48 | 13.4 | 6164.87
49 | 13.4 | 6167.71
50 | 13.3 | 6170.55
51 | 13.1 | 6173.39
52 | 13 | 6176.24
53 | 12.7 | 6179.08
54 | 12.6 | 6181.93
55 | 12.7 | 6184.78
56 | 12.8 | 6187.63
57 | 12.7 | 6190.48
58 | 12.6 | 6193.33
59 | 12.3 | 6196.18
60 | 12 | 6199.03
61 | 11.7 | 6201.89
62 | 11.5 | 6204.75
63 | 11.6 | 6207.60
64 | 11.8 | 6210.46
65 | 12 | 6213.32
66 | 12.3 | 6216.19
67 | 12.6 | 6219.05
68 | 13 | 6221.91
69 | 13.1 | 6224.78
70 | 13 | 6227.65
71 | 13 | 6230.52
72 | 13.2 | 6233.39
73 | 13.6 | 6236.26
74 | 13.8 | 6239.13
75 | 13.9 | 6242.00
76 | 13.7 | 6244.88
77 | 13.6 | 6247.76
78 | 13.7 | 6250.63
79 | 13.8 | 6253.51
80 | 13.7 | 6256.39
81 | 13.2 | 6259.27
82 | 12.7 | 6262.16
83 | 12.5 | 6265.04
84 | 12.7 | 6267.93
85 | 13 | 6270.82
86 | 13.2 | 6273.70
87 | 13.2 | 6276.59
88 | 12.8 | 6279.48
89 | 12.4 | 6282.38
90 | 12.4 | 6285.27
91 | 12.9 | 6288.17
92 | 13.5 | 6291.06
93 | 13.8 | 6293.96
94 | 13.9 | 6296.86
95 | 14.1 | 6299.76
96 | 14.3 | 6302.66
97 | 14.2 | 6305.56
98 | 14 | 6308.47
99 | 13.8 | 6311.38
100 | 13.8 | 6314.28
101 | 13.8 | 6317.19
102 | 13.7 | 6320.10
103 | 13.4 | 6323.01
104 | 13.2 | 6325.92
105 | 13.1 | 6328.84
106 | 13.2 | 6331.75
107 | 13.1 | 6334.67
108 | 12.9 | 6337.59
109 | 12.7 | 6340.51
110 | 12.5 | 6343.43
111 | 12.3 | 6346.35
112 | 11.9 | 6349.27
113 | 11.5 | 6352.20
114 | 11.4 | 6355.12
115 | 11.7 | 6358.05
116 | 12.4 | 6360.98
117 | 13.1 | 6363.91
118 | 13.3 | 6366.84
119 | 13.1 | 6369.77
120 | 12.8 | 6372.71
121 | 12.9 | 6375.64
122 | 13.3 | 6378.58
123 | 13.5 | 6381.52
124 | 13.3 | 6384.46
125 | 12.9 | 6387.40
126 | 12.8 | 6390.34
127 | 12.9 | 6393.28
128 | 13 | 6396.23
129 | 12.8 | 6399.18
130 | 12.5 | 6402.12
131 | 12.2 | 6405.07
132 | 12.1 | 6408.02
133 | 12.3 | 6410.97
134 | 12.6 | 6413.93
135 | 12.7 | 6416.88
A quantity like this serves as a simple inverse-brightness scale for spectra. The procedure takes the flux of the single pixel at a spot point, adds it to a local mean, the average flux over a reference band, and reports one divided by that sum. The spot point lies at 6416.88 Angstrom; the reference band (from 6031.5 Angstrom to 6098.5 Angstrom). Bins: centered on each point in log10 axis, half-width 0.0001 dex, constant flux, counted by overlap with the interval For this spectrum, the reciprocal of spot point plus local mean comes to 0.0384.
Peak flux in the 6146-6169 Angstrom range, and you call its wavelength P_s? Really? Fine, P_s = 6147.86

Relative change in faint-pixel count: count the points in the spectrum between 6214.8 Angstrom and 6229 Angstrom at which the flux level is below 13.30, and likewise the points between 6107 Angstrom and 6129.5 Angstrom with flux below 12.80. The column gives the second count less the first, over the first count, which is -0.40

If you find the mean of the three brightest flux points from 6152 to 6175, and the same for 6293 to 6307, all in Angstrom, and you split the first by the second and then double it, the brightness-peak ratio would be 1.89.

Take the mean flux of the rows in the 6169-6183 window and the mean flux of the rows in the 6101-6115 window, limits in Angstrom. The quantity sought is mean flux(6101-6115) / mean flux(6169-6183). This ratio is 0.98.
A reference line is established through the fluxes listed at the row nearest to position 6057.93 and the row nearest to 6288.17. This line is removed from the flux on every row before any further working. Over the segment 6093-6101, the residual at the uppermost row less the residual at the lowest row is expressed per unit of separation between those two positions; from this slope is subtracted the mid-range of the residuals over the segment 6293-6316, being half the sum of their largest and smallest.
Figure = -1.2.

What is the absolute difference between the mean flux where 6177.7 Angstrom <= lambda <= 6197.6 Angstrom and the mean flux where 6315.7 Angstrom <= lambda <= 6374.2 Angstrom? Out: 0.13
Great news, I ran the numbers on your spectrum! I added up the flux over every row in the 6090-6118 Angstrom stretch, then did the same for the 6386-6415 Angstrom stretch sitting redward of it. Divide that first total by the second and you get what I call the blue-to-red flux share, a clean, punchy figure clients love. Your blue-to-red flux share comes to 1.02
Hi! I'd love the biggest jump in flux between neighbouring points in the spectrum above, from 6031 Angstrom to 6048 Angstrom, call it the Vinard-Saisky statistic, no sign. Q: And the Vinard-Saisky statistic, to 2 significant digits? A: 0.40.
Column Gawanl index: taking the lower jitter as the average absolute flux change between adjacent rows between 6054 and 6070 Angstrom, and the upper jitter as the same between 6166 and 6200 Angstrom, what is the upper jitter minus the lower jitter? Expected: -0.06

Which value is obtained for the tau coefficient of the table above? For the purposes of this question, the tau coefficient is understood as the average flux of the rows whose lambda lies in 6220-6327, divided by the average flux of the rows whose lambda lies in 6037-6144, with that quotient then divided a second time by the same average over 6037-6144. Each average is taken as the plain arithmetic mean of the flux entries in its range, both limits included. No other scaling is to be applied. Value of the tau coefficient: 0.076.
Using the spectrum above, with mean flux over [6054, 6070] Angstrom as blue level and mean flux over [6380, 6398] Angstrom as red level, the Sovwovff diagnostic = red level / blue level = 0.97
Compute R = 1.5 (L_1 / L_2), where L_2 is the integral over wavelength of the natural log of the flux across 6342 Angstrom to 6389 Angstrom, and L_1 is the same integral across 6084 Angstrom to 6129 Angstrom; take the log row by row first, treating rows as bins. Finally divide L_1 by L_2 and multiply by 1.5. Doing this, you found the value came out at 1.46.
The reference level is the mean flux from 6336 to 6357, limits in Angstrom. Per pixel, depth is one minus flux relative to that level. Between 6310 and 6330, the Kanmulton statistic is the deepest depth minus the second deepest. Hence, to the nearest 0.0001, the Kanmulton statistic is 0.0082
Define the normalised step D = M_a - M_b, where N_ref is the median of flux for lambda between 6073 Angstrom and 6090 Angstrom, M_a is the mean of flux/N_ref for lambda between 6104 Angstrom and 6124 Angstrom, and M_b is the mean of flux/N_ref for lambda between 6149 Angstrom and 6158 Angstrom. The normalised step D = -0.05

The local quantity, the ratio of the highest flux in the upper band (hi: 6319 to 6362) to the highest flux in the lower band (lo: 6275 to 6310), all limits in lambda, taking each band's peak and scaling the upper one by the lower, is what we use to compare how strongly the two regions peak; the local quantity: 0.96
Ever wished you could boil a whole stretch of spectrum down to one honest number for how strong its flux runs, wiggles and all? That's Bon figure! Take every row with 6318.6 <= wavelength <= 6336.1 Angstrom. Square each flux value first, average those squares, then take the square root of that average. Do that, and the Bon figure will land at 13.3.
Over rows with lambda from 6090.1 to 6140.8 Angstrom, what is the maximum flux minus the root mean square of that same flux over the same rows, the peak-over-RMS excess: 0.48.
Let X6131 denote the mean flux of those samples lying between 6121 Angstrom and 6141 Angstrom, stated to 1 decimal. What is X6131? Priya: 13.4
